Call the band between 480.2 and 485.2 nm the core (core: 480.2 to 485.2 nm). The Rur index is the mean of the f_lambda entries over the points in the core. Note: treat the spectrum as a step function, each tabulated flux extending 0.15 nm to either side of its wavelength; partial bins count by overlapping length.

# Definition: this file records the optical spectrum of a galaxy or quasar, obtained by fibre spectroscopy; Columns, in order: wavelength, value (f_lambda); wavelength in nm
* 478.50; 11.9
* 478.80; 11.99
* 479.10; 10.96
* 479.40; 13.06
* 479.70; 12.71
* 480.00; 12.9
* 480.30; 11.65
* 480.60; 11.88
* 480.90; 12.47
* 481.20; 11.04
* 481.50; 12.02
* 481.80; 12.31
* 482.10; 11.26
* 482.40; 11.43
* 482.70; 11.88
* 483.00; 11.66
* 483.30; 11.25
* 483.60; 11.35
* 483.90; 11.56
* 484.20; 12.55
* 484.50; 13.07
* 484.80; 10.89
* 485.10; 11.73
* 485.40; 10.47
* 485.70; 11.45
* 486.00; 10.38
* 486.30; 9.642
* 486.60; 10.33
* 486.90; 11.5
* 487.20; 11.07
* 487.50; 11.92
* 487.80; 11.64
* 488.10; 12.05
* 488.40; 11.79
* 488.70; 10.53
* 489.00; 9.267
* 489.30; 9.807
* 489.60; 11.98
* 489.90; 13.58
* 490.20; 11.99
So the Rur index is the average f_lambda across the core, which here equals 11.8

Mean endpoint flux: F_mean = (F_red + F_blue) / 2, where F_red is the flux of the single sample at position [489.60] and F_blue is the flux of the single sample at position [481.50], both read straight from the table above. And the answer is 12.00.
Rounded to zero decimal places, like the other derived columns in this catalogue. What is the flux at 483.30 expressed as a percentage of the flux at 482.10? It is 100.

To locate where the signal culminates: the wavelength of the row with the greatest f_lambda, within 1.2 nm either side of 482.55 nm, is 481.80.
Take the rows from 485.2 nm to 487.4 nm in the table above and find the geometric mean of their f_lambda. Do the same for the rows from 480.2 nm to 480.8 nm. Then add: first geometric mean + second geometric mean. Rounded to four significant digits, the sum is 22.44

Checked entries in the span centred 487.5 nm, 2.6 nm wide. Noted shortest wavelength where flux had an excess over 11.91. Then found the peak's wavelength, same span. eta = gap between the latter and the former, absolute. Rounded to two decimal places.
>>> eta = 0.60 nm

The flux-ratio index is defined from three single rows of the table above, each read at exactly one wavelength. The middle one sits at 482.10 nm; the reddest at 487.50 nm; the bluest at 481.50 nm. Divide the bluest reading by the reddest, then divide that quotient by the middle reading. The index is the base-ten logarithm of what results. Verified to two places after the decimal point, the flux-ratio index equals -1.05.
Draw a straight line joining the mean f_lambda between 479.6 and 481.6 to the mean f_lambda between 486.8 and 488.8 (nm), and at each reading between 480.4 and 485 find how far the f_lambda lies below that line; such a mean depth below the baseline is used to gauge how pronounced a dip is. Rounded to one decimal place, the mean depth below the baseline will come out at 0.1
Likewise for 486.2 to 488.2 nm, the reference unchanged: 0.4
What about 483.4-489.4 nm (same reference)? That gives 0.5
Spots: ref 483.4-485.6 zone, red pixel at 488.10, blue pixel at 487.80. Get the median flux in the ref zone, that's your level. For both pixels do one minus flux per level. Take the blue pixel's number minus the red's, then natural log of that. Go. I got -3.3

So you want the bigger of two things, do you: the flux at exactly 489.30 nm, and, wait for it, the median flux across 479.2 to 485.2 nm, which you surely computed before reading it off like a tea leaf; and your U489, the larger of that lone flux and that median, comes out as 11.8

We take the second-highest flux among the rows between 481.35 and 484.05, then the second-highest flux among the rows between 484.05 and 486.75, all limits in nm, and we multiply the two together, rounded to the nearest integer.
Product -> 151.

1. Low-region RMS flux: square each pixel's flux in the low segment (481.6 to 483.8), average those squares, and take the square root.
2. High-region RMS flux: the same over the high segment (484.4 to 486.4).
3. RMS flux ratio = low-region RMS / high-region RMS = 1.04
